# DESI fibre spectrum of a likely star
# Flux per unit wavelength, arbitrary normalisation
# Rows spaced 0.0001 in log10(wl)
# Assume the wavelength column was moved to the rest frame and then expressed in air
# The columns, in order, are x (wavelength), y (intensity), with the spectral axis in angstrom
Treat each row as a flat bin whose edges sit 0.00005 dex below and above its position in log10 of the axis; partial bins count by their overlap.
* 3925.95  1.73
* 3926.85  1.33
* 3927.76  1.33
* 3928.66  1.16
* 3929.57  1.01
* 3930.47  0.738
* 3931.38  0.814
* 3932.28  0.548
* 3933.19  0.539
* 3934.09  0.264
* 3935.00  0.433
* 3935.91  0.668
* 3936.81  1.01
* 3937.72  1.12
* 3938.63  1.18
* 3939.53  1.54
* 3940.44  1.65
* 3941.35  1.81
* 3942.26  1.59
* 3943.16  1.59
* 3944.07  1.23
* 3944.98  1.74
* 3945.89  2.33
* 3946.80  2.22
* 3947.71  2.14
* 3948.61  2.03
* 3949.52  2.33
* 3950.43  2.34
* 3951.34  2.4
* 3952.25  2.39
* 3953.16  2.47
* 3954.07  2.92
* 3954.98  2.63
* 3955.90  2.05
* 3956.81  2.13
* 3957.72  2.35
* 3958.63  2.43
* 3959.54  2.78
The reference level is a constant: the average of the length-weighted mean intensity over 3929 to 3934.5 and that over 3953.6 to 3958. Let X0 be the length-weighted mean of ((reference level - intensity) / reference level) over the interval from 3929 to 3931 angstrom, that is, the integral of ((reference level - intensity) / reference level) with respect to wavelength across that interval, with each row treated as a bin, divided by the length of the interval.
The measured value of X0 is 0.4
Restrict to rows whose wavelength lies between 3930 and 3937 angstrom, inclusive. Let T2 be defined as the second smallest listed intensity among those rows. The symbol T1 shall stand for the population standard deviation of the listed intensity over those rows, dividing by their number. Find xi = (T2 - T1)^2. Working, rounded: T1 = 0.218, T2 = 0.433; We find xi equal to 0.0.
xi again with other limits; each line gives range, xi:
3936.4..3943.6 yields 0.7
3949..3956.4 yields 4.4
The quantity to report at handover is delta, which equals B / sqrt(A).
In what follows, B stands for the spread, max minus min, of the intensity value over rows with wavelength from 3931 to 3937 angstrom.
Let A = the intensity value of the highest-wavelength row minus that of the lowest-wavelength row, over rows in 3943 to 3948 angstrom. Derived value 1.0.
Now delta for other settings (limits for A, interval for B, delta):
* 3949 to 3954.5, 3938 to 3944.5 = 0.8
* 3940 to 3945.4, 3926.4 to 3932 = 2.0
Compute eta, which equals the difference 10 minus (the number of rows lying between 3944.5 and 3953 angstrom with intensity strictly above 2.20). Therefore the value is 4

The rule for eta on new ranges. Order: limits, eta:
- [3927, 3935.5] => 10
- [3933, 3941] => 10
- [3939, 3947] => 8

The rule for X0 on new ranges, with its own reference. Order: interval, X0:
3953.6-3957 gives -0.6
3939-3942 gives -0.1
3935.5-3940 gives 0.3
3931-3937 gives 0.6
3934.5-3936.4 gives 0.6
